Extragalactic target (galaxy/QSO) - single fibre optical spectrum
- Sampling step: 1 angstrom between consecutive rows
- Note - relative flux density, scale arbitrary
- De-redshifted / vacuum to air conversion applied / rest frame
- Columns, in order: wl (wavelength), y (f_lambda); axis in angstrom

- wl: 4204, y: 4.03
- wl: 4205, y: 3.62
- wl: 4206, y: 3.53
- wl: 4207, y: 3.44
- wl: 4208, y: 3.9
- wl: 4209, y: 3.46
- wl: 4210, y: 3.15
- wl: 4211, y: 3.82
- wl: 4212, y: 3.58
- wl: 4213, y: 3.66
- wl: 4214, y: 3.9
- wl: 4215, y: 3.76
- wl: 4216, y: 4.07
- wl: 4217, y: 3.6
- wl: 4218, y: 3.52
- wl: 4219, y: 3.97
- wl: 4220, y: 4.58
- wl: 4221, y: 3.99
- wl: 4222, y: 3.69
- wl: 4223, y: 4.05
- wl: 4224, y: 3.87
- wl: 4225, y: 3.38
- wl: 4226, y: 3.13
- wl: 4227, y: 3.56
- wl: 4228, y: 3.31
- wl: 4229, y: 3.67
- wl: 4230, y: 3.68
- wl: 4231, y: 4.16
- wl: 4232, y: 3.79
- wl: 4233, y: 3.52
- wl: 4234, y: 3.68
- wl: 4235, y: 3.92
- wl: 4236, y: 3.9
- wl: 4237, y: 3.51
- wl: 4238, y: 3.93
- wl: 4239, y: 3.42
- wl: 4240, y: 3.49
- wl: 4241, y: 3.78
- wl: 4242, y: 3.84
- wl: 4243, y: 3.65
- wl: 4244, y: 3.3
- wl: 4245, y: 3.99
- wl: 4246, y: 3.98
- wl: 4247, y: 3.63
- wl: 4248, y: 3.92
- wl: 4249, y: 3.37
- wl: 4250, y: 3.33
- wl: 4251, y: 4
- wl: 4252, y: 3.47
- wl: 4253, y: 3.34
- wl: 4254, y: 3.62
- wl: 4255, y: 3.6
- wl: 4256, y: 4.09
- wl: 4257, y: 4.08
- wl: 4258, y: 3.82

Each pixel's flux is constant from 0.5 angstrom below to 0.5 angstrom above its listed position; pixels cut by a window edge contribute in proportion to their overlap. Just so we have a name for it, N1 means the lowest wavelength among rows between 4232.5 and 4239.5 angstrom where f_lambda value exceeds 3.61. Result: 4234 angstrom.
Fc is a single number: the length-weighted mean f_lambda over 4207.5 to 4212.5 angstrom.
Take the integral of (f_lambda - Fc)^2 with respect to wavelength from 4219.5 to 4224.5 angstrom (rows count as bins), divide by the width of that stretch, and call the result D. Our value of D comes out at 0.30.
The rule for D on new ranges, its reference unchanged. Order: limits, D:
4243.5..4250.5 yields 0.09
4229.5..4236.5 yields 0.09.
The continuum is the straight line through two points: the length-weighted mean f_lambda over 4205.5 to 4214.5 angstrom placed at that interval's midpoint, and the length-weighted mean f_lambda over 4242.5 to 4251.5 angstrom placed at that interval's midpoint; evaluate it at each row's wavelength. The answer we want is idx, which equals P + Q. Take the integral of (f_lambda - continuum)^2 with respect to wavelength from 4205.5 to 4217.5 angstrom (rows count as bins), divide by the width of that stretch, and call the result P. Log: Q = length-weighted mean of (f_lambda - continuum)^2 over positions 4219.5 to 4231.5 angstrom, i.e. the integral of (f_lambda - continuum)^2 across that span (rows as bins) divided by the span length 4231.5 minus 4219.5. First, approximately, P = 0.059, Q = 0.165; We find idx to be 0.223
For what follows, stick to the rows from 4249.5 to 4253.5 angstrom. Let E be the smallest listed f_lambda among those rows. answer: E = 3.33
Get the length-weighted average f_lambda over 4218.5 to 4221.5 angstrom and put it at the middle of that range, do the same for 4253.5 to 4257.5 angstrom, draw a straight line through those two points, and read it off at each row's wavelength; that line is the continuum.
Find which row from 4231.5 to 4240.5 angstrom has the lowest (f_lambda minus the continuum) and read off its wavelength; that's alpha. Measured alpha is 4239 angstrom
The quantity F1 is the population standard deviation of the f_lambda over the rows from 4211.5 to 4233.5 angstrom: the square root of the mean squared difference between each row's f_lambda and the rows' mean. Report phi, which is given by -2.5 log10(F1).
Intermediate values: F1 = 0.31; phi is 1.27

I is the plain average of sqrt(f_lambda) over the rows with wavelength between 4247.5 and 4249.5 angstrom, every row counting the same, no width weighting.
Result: 1.91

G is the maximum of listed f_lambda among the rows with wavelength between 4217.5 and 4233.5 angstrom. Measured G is 4.58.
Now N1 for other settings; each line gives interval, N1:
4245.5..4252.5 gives 4246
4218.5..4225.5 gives 4219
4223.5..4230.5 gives 4224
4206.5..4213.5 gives 4208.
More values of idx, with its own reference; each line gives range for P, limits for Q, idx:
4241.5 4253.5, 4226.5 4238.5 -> 0.130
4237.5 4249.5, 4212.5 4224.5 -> 0.200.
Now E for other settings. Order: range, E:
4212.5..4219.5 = 3.52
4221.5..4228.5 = 3.13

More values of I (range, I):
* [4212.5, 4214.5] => 1.94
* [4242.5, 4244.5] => 1.86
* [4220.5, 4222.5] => 1.96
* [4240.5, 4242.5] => 1.95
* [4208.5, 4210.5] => 1.82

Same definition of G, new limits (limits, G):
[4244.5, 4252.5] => 4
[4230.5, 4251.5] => 4.16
